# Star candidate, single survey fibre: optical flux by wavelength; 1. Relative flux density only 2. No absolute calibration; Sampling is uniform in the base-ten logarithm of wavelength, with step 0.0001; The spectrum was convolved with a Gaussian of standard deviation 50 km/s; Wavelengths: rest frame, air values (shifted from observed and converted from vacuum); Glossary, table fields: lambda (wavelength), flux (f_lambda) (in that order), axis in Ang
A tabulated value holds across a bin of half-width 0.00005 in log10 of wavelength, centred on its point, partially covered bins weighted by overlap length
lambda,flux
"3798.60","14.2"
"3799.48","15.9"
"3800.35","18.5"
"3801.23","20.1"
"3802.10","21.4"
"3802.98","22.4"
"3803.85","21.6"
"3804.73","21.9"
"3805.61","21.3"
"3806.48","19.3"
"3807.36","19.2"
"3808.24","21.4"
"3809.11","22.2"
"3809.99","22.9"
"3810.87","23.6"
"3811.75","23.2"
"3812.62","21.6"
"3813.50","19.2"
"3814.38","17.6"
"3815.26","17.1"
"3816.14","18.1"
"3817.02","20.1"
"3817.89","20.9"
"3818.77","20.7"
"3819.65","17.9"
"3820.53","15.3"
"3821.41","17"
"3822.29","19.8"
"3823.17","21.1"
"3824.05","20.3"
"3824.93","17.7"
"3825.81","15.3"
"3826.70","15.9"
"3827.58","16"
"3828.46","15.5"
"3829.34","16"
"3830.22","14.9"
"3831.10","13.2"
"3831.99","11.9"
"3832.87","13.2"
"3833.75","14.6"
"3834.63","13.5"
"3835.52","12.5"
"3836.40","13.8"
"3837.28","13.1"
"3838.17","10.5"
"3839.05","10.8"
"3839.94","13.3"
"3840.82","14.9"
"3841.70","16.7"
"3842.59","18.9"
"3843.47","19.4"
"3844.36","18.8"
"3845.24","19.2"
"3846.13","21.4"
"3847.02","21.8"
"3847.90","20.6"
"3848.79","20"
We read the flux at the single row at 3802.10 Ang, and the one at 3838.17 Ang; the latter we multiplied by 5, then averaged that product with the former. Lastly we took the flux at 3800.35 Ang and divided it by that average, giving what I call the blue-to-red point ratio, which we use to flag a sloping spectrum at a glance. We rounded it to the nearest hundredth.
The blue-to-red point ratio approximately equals 0.50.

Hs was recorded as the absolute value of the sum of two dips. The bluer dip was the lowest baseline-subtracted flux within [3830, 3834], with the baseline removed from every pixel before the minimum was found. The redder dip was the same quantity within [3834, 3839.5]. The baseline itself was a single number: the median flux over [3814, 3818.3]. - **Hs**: 14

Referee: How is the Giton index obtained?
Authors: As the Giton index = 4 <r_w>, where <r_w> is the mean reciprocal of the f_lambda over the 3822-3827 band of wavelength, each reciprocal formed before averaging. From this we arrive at 0.221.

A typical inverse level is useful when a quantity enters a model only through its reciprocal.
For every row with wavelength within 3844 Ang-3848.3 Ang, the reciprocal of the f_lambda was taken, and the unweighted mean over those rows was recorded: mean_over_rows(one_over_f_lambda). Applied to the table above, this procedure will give 0.049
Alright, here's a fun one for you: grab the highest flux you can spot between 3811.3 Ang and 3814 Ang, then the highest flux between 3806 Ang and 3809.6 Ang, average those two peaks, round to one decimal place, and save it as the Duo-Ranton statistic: 22.7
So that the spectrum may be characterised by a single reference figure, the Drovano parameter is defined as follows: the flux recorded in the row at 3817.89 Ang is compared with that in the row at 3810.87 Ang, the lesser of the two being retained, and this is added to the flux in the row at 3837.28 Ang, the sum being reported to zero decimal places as 34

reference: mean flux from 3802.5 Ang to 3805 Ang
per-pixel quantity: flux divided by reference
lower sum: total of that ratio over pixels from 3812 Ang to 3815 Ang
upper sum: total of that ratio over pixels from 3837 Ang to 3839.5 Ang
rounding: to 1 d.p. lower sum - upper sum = 1.1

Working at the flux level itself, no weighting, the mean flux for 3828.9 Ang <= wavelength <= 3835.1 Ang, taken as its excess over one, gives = 13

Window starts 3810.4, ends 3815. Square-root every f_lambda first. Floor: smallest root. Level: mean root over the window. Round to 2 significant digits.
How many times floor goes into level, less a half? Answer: 0.59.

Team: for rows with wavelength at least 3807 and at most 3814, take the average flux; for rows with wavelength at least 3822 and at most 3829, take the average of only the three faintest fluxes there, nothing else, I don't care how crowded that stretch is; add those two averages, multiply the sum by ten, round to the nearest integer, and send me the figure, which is 372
